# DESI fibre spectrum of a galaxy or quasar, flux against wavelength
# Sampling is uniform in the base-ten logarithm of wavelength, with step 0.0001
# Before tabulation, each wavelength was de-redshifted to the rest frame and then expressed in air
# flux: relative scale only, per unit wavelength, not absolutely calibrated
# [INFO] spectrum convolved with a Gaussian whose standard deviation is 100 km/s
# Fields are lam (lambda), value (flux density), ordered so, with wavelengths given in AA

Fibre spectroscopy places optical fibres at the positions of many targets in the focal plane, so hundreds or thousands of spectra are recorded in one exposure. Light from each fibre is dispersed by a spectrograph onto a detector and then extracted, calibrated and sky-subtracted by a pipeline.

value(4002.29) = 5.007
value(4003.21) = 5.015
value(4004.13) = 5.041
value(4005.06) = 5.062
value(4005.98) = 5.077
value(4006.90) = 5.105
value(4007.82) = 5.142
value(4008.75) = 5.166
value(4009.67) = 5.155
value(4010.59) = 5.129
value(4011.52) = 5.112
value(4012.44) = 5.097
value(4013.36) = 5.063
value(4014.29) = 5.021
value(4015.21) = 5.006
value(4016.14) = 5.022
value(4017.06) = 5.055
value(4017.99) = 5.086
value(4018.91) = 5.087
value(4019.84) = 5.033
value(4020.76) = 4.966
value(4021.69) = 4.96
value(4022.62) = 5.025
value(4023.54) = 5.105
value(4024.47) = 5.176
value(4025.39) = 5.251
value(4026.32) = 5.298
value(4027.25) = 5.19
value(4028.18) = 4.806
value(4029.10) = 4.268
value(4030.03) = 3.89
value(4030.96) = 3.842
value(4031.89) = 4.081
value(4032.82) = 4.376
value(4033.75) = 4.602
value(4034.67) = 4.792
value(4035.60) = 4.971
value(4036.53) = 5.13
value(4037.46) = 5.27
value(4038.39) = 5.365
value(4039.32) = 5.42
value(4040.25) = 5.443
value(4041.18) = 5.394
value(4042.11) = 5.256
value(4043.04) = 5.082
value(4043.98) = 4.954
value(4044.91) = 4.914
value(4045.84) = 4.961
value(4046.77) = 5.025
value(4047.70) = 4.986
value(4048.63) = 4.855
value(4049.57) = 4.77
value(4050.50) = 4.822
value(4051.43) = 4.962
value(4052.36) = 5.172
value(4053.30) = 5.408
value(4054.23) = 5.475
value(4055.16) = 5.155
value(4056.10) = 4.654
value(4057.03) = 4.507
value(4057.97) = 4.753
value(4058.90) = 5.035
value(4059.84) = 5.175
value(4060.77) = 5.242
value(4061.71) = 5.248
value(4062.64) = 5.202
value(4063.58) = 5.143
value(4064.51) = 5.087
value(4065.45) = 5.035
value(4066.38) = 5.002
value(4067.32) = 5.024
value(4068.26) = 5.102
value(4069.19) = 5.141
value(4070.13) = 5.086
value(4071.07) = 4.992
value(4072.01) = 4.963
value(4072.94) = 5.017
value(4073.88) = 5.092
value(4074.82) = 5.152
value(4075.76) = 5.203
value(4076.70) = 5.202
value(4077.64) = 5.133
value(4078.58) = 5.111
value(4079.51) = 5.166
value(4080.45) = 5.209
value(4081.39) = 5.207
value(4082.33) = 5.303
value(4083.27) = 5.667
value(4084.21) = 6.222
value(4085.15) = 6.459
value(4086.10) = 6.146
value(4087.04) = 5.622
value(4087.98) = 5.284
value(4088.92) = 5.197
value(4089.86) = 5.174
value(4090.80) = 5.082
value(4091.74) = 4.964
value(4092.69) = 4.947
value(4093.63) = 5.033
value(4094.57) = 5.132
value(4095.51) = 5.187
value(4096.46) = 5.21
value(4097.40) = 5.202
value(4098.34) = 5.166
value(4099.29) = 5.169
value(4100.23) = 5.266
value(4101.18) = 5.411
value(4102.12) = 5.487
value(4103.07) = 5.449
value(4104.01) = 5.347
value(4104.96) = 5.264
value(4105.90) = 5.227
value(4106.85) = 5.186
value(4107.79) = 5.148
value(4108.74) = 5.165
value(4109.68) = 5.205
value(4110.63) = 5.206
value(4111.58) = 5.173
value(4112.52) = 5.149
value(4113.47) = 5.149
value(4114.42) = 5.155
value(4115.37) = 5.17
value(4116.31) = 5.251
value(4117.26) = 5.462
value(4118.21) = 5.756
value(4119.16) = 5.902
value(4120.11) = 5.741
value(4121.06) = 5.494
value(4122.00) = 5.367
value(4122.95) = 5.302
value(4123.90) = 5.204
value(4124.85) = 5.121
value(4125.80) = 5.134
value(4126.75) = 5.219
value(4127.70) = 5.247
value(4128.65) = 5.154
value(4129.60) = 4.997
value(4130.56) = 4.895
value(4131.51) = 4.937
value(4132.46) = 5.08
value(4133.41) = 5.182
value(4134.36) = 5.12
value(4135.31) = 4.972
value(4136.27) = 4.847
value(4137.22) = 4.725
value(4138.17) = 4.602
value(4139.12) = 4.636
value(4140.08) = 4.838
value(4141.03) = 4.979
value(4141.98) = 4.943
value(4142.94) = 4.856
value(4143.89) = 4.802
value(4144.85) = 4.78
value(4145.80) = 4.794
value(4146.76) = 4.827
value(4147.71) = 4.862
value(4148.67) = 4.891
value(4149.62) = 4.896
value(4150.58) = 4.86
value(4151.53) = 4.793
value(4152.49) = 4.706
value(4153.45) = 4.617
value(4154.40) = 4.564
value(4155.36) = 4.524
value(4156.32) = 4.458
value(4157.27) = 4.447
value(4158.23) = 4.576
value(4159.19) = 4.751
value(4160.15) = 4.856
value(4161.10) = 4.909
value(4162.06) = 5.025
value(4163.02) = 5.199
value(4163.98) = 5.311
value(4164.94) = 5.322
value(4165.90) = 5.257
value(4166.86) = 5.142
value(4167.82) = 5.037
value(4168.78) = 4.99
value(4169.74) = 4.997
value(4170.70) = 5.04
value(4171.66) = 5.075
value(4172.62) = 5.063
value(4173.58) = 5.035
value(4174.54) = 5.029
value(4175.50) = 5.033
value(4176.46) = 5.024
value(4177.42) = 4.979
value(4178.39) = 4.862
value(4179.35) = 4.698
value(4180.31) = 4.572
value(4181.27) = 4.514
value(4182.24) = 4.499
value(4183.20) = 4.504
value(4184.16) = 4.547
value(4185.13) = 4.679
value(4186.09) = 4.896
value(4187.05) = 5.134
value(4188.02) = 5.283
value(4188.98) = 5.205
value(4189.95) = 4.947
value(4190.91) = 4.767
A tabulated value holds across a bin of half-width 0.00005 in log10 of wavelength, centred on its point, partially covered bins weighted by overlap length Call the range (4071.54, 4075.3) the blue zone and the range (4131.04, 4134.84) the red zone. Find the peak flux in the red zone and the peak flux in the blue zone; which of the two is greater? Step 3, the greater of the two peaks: 5.2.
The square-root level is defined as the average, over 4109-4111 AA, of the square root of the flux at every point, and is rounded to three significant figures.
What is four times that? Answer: 9.13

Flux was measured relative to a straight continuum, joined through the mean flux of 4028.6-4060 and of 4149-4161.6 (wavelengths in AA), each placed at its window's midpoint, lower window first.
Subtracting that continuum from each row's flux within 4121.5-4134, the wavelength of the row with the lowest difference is 4130.56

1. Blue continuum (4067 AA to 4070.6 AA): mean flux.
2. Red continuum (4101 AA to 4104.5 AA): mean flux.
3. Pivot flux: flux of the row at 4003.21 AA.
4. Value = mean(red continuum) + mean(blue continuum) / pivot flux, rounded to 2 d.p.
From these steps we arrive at 6.44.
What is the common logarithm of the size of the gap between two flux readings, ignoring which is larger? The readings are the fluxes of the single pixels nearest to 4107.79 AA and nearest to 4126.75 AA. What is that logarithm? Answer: -1.1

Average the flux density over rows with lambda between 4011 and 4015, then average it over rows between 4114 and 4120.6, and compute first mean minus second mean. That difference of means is -0.42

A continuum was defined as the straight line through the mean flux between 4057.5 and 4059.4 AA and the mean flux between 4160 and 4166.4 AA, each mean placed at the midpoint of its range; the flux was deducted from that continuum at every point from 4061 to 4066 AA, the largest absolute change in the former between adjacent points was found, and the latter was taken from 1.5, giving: 1.44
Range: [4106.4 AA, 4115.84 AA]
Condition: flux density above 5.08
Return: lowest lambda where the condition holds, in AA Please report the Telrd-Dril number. 4106.85 AA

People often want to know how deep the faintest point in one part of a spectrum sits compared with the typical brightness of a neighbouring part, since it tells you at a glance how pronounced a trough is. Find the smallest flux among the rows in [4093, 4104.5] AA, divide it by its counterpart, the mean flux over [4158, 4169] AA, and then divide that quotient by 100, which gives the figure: 0.0100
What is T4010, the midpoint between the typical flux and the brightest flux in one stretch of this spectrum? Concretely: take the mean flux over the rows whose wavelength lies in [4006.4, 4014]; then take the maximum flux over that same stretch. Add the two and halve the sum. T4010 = 5.1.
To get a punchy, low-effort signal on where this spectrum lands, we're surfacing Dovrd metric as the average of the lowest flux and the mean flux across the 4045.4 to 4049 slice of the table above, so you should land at 4.91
